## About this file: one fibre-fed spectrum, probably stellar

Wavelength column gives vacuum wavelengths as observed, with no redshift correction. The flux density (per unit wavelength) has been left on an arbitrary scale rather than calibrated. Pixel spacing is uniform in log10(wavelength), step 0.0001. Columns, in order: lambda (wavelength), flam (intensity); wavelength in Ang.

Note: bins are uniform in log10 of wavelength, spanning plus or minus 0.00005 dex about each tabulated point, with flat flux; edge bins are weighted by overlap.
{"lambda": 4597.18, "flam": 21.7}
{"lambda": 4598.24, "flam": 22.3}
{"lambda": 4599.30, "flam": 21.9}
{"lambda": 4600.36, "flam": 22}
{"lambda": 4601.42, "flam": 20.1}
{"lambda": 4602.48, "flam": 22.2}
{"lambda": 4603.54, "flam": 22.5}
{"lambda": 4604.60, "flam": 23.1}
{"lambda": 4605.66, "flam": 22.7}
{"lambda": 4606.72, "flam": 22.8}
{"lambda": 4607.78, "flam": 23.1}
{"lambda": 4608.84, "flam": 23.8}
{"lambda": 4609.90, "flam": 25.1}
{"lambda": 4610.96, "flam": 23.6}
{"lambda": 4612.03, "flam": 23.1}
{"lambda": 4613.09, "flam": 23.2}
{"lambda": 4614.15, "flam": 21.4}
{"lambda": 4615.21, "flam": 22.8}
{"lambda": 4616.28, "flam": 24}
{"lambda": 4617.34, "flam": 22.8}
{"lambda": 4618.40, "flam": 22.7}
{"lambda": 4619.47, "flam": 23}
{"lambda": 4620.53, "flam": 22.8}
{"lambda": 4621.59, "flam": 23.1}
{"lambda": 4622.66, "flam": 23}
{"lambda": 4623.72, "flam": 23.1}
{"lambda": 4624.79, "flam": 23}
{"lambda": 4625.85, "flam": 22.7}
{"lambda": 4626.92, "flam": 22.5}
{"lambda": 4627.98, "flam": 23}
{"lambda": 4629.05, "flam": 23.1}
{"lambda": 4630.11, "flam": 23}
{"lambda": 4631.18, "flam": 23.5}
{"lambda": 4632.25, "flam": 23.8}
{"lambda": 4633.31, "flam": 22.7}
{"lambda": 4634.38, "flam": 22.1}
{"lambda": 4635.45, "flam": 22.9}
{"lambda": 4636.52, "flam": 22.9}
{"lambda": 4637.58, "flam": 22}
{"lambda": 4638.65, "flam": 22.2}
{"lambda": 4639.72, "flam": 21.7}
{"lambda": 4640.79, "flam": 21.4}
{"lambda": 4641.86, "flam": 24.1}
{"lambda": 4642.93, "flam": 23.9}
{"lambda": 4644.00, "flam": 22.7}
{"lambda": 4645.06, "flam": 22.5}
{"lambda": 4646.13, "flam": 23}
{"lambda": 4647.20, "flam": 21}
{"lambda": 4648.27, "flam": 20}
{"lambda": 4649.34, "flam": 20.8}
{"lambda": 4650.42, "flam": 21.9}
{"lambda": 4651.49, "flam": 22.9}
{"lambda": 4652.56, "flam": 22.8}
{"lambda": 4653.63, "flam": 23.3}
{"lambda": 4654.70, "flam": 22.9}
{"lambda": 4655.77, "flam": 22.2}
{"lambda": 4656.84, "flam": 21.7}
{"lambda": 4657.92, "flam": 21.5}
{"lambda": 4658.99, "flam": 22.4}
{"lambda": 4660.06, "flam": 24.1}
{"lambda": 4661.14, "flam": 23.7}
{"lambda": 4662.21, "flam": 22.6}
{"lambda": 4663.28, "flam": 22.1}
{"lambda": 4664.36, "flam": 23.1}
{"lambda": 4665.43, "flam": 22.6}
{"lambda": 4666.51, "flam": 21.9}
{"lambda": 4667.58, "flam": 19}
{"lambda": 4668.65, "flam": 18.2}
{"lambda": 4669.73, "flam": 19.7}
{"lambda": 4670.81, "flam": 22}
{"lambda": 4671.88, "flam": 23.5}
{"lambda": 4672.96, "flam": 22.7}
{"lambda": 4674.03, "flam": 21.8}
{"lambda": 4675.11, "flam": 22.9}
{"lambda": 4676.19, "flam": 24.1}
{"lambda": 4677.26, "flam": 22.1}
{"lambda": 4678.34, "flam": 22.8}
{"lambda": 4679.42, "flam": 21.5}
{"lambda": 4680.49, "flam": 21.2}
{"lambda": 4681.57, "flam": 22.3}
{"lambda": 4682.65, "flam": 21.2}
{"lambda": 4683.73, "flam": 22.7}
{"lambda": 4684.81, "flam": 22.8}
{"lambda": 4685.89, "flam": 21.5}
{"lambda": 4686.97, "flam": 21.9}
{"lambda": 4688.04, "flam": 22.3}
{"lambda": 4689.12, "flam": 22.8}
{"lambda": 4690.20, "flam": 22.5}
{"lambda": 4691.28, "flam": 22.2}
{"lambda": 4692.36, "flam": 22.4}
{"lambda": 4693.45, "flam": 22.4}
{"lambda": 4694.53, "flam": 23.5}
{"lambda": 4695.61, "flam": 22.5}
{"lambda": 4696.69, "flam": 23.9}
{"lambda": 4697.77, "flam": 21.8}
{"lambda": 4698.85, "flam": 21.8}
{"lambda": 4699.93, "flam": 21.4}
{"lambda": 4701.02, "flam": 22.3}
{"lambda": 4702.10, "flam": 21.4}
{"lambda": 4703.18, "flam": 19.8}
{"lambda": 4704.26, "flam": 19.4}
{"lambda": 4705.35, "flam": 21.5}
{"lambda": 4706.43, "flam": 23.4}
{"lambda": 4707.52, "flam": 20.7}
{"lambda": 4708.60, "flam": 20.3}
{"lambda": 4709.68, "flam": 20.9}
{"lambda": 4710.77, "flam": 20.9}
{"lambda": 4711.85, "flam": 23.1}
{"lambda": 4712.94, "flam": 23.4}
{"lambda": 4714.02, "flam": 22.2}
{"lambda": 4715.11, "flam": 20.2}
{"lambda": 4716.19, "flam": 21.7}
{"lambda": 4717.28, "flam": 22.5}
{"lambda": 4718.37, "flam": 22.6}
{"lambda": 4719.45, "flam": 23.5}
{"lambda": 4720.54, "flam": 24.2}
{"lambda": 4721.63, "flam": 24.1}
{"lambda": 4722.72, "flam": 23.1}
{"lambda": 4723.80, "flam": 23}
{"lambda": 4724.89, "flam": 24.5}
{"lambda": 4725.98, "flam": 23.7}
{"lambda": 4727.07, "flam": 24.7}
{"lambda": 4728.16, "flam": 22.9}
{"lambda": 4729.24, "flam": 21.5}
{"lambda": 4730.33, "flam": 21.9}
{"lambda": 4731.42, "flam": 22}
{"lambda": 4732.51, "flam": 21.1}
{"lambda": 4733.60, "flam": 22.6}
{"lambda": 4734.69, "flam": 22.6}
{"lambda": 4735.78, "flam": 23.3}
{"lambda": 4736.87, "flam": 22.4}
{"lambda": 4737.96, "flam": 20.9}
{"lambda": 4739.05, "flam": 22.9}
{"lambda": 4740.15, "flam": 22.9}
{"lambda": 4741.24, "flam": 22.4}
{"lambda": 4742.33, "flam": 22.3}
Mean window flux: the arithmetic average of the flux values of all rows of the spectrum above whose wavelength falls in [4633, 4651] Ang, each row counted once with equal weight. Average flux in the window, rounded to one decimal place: 22.2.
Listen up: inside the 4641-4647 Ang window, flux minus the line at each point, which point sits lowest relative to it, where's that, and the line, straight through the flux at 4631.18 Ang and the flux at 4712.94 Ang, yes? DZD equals 4645.06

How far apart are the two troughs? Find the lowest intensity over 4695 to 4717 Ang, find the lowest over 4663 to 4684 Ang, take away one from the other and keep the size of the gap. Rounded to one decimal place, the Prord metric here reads 1.2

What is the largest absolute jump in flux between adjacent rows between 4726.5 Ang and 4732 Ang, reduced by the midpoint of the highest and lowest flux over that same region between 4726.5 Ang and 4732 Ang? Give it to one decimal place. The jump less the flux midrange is -21.3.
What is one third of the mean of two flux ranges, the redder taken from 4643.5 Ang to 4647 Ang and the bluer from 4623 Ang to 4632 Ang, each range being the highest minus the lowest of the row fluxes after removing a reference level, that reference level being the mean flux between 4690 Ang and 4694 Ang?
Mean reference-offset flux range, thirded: 0.25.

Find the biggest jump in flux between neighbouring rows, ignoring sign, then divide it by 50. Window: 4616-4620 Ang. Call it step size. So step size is 0.024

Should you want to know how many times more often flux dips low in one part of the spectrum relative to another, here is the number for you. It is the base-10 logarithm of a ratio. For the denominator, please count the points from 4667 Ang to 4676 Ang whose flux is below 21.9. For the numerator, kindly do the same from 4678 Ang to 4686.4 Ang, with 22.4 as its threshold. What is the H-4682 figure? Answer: 0.1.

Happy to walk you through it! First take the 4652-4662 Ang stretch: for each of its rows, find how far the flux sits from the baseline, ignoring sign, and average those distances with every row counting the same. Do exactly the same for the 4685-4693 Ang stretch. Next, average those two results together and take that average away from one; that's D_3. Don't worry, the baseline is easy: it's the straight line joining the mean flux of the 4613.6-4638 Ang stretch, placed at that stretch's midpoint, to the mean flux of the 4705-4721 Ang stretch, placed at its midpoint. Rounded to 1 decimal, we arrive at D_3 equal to 0.5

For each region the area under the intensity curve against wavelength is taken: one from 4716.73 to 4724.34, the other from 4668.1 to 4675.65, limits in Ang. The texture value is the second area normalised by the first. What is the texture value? 0.92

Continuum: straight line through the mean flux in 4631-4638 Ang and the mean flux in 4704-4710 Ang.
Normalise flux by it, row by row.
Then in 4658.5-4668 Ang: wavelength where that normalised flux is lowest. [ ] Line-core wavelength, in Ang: 4667.58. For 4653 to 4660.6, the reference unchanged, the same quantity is 4657.92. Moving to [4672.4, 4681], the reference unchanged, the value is 4680.49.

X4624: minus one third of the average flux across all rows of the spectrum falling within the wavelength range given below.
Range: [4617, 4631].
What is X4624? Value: -7.64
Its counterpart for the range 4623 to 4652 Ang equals -7.51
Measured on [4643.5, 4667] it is -7.45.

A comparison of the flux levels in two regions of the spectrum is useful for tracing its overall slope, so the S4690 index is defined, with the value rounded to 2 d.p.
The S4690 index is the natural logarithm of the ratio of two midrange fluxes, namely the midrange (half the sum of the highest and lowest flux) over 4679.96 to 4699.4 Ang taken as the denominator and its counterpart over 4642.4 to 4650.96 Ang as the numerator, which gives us -0.03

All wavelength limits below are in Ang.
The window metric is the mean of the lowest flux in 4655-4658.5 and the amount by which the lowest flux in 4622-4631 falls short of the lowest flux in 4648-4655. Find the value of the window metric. 9.5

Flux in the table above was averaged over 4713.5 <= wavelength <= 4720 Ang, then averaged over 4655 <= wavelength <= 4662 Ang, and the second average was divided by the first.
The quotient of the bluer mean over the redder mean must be 1.02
